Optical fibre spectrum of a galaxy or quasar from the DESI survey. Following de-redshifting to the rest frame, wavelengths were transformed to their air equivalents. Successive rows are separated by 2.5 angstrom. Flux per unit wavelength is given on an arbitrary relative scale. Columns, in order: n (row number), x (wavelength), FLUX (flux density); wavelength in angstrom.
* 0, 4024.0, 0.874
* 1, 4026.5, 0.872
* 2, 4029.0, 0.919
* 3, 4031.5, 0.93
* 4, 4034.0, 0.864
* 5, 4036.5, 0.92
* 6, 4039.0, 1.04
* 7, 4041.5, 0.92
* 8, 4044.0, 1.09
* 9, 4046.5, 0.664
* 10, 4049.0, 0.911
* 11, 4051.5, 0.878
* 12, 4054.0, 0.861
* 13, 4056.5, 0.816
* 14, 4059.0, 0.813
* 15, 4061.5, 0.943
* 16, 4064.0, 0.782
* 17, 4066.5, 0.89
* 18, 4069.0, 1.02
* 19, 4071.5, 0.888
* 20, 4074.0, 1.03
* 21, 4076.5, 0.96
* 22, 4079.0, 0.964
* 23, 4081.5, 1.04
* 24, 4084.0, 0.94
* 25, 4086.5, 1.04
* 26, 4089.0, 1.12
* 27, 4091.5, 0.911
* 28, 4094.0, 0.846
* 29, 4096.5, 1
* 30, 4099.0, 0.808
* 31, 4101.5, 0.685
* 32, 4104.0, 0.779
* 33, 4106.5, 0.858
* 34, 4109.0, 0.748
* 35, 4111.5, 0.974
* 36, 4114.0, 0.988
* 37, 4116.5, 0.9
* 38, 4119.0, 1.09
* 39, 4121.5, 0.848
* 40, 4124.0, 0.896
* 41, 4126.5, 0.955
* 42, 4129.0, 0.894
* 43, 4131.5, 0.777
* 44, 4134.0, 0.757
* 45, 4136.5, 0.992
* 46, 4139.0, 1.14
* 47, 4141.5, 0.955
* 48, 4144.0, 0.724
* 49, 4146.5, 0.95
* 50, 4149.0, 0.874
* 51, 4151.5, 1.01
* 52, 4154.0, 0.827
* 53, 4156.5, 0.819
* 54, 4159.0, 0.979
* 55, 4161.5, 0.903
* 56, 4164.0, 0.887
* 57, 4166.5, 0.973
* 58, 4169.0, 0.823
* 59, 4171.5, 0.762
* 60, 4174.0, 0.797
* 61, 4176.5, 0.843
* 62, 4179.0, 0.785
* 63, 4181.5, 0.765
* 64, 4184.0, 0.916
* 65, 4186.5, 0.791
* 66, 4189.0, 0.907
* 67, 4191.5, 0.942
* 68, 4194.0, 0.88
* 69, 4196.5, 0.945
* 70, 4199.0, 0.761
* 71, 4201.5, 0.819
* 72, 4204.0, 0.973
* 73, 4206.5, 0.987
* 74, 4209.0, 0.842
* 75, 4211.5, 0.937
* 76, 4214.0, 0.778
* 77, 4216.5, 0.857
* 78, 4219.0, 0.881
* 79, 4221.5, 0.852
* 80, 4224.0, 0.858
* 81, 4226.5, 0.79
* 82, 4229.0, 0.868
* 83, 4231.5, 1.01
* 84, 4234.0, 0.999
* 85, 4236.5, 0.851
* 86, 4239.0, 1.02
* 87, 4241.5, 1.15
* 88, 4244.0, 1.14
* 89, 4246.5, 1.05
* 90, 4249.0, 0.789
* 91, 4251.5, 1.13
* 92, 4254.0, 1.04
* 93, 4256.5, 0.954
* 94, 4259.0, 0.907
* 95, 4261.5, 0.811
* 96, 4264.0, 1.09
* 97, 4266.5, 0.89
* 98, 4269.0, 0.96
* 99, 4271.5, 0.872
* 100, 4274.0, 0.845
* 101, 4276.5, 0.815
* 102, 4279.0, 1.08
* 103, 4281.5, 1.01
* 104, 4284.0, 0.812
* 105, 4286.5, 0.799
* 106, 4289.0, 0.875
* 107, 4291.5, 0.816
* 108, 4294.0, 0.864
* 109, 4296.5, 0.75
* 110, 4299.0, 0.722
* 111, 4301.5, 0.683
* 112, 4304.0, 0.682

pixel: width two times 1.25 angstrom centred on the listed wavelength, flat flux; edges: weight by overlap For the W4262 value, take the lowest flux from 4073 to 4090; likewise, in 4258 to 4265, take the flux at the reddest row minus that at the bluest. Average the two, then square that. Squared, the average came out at 0.315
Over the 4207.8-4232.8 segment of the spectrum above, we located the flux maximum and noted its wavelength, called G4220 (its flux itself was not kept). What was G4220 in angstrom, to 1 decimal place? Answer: 4231.5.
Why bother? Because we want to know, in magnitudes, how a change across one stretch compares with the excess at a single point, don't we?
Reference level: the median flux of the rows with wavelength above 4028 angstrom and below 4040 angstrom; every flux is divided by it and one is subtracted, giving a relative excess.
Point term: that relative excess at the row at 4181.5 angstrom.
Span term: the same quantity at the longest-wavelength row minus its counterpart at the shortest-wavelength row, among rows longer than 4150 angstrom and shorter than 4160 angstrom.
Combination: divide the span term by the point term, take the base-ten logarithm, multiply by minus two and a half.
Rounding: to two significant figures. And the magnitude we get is 1.7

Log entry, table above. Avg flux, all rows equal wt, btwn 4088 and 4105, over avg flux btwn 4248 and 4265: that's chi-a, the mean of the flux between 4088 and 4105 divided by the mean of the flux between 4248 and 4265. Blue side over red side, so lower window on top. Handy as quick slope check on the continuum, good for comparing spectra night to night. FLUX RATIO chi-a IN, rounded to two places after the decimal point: 0.91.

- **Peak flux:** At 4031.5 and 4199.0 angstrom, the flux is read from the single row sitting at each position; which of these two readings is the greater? 0.93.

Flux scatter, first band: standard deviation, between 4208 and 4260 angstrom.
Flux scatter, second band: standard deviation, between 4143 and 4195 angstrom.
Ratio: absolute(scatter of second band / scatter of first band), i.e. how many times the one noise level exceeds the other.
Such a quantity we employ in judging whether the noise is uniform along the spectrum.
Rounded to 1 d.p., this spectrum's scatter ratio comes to 0.7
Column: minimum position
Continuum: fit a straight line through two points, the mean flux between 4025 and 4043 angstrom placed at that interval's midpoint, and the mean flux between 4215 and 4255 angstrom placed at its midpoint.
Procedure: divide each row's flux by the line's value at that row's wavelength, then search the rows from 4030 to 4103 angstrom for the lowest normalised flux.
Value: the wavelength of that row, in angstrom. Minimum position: 4046.5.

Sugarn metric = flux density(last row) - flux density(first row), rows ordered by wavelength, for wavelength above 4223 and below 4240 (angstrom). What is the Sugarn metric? 0.16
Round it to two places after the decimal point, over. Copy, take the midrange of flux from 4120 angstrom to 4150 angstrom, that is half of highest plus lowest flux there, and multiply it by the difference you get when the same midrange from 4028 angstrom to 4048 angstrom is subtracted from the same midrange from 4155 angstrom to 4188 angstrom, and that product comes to -0.01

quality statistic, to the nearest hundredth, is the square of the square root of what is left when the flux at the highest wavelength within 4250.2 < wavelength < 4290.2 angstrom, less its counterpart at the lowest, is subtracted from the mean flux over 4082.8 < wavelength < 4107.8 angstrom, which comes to 1.15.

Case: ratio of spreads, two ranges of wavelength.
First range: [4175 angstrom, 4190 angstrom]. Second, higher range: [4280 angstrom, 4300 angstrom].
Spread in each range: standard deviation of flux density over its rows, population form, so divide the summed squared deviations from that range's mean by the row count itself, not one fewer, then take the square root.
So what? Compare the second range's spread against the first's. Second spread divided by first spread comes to 1.4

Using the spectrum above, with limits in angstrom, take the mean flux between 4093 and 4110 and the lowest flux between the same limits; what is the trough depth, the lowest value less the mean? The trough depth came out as -0.133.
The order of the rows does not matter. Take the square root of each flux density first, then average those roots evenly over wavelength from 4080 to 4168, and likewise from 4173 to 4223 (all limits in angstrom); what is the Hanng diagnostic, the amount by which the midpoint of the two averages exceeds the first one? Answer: -0.012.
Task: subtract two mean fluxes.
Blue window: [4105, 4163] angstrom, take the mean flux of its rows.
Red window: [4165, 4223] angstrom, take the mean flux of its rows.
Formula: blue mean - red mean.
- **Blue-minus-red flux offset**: 0.045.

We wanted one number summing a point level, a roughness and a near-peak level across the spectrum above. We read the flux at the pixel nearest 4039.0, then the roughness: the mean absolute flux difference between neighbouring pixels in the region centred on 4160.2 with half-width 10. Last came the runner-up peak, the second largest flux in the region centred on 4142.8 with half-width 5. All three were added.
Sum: 2.09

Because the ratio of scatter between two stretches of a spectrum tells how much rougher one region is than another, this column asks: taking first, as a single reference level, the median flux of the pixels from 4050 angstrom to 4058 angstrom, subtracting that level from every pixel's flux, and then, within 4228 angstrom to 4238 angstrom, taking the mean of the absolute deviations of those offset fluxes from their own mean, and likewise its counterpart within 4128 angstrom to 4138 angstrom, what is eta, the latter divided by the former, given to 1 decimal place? 1.2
